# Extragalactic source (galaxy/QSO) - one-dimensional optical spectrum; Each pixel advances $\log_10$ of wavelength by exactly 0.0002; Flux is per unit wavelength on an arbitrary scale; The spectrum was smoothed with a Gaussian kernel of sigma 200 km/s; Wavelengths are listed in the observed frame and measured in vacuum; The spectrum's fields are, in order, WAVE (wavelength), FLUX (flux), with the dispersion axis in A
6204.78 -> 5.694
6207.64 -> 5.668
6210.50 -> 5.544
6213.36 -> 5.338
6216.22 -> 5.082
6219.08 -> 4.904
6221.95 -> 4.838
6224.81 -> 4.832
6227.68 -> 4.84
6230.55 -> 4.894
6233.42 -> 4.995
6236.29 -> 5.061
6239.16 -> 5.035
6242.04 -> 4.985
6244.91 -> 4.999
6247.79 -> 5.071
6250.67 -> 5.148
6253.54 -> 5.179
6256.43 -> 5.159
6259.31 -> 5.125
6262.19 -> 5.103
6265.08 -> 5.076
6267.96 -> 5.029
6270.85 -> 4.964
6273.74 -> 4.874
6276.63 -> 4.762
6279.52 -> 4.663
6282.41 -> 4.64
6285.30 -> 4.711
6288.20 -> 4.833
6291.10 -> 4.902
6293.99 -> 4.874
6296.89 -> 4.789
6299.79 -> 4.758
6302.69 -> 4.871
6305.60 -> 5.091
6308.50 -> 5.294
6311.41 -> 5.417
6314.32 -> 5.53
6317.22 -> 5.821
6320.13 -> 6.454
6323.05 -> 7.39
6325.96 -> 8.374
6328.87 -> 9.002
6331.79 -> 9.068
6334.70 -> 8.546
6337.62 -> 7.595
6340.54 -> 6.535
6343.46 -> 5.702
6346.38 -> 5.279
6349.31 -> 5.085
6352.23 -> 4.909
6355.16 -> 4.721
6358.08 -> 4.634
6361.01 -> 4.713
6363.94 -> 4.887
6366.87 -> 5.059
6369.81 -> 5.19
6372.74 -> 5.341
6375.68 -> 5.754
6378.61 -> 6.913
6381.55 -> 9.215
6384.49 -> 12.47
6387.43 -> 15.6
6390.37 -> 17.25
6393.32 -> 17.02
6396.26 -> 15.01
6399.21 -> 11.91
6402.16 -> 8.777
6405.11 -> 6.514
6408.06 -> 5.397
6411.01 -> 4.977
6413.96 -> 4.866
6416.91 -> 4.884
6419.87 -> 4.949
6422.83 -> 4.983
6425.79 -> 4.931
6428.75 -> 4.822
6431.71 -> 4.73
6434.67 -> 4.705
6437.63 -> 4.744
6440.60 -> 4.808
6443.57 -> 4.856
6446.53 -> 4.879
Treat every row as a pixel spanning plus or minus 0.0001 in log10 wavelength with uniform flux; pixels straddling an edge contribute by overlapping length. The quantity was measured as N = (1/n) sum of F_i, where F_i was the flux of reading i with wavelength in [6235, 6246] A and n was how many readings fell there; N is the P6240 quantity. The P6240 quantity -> 5.02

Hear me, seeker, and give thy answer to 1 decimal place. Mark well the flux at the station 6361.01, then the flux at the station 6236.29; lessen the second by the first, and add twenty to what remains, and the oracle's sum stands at 20.3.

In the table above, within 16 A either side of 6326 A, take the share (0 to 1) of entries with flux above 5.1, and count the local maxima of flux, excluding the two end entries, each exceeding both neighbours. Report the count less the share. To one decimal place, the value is 0.0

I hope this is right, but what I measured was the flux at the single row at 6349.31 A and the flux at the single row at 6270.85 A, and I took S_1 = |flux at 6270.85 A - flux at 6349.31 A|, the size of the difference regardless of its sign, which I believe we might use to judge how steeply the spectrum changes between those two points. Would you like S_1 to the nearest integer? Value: 0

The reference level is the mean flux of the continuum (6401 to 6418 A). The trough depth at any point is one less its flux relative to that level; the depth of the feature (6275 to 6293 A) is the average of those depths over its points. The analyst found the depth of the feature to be 0.19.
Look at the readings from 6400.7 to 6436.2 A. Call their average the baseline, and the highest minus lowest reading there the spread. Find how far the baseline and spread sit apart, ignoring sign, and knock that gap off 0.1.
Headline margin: -1.2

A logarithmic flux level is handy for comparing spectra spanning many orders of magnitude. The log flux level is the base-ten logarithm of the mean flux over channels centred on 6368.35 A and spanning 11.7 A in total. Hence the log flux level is 0.71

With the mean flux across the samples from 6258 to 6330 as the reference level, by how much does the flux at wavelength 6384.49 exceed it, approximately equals 7.0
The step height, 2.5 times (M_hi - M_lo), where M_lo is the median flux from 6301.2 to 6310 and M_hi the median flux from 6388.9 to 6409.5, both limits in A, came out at 17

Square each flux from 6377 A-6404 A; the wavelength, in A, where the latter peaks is 6390.37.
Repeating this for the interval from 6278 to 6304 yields 6291.10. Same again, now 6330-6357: 6331.79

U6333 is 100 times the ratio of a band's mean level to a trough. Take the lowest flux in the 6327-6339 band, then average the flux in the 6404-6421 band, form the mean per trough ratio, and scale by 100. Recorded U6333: 69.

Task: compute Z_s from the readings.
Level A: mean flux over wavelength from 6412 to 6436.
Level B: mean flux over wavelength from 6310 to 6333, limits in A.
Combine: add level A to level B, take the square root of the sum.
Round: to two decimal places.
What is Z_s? 3.46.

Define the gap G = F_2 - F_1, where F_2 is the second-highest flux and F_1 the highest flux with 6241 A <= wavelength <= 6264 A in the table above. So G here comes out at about -0.020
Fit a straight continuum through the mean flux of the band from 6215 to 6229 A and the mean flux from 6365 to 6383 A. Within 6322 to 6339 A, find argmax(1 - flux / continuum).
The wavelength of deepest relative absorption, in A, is 6323.05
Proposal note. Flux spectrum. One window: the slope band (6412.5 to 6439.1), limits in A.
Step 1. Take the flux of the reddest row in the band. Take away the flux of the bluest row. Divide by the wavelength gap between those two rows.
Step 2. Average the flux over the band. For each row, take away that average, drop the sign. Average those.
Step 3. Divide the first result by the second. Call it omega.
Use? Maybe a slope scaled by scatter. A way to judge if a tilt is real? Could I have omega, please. -0.06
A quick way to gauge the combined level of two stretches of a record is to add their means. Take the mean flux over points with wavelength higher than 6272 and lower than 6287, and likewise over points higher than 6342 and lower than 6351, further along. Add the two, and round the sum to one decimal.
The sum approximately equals 10.1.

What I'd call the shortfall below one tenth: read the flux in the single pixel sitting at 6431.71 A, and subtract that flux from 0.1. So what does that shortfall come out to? -4.6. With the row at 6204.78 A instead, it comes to -5.6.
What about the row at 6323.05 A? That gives -7.3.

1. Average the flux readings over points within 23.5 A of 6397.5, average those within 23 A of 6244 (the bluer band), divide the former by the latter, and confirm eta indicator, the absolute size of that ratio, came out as 1.89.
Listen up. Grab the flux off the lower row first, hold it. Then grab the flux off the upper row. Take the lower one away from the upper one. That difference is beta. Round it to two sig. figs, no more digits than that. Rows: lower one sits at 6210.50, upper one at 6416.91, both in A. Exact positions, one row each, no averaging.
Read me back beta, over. -0.66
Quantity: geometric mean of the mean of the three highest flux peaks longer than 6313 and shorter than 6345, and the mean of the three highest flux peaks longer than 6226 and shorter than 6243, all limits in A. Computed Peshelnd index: 6.7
